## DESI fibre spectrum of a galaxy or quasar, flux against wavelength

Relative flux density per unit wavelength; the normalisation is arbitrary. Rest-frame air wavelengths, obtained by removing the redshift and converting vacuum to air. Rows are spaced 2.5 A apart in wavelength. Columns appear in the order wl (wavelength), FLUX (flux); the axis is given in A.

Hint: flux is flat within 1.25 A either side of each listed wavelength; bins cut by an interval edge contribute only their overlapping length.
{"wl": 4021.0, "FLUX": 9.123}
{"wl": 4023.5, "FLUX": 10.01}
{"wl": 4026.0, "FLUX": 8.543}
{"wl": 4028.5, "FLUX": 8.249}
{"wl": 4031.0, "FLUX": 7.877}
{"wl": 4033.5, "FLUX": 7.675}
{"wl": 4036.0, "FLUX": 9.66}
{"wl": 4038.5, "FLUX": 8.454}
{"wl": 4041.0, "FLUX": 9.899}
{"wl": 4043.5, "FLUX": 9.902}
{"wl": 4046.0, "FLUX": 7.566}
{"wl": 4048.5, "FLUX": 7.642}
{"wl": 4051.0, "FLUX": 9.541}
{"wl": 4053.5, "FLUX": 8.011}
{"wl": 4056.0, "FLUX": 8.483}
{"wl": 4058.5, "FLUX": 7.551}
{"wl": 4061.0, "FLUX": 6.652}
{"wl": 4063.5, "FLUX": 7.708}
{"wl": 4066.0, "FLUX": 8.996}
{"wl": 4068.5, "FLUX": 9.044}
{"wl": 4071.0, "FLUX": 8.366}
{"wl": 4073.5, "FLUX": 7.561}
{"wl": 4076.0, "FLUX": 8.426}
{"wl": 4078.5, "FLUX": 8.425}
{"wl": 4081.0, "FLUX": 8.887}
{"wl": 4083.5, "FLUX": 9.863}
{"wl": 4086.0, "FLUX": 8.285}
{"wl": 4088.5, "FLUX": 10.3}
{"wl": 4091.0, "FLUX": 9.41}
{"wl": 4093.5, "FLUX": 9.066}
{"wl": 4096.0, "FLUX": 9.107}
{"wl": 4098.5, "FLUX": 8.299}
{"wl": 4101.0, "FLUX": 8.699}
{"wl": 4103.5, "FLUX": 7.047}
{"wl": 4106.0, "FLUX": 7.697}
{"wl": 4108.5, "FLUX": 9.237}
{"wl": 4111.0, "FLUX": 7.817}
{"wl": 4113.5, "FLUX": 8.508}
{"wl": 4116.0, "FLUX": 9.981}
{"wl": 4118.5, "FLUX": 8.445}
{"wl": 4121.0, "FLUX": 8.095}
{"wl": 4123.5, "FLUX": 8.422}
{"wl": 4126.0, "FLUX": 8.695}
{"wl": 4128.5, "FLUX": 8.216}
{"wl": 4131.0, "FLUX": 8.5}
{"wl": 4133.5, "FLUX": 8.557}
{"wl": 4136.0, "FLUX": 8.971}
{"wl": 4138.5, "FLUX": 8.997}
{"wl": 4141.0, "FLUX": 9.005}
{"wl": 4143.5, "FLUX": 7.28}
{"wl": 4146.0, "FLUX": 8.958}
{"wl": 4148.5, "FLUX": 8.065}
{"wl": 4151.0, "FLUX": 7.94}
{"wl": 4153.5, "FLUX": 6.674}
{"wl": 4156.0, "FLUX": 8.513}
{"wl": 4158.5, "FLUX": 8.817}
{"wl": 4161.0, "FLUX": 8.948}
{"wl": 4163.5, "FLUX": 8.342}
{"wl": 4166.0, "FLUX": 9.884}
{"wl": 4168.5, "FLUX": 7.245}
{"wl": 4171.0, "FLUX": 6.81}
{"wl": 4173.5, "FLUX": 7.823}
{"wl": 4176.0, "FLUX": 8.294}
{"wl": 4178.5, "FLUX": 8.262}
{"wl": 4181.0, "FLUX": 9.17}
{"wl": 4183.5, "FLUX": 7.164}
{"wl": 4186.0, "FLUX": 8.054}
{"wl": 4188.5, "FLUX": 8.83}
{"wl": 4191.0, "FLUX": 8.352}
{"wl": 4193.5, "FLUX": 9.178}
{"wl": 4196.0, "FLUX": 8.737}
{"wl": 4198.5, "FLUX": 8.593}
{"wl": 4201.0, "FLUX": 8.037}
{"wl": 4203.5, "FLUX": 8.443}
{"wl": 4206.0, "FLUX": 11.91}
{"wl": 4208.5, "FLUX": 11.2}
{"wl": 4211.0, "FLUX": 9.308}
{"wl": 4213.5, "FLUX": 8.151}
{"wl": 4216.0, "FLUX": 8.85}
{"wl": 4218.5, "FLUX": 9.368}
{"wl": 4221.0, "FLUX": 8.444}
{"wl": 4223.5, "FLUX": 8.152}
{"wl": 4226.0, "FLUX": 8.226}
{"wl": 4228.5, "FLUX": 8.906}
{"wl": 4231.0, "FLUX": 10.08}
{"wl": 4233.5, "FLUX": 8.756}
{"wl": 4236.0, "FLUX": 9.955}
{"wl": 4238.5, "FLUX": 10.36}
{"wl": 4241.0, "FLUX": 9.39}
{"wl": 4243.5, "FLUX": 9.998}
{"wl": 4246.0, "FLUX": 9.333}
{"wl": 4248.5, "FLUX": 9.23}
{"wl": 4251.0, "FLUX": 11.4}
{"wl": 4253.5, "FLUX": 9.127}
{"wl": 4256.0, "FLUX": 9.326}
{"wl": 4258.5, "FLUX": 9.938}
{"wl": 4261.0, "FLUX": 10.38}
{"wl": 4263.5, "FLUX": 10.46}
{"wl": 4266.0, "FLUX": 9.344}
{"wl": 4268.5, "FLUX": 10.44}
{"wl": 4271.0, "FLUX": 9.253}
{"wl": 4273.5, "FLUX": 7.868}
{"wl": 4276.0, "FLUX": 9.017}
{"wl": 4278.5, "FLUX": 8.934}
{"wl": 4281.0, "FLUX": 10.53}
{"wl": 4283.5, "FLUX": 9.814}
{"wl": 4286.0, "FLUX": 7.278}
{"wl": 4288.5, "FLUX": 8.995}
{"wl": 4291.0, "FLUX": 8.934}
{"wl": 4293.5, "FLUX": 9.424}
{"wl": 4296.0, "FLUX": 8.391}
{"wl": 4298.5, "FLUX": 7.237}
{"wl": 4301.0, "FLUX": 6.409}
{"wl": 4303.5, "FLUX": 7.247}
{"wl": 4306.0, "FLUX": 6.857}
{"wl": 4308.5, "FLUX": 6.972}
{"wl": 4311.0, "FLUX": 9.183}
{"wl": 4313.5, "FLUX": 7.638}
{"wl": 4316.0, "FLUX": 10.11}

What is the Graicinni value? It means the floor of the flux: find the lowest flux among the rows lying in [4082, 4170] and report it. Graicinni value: 6.674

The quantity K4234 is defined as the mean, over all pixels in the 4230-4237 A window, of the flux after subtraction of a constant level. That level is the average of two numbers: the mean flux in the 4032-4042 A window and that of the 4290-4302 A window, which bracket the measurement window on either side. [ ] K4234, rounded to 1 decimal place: 1.1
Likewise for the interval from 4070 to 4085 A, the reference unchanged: 0.1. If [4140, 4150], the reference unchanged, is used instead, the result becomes -0.2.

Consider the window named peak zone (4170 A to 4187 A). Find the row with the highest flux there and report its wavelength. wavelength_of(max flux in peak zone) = 4181.0 A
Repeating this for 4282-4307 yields 4283.5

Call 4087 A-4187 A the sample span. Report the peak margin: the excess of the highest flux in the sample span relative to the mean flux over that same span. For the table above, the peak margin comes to 1.9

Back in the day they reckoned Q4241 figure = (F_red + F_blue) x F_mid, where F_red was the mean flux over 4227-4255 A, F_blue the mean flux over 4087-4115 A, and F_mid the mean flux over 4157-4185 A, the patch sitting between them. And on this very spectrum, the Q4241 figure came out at 151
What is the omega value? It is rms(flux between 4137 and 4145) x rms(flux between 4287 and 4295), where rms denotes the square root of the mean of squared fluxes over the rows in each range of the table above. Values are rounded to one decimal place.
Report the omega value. 77.2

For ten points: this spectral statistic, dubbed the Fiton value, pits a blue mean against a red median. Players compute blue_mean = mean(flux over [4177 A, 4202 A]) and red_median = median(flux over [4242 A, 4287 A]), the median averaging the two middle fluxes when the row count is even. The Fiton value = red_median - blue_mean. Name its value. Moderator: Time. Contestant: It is 0.90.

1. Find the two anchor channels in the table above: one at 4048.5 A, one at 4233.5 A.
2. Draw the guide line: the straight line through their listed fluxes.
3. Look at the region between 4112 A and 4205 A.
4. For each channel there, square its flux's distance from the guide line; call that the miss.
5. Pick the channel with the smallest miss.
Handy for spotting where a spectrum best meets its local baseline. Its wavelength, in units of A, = 4163.5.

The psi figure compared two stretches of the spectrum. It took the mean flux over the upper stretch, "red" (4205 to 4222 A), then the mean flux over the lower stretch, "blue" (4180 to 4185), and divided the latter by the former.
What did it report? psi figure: 0.85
